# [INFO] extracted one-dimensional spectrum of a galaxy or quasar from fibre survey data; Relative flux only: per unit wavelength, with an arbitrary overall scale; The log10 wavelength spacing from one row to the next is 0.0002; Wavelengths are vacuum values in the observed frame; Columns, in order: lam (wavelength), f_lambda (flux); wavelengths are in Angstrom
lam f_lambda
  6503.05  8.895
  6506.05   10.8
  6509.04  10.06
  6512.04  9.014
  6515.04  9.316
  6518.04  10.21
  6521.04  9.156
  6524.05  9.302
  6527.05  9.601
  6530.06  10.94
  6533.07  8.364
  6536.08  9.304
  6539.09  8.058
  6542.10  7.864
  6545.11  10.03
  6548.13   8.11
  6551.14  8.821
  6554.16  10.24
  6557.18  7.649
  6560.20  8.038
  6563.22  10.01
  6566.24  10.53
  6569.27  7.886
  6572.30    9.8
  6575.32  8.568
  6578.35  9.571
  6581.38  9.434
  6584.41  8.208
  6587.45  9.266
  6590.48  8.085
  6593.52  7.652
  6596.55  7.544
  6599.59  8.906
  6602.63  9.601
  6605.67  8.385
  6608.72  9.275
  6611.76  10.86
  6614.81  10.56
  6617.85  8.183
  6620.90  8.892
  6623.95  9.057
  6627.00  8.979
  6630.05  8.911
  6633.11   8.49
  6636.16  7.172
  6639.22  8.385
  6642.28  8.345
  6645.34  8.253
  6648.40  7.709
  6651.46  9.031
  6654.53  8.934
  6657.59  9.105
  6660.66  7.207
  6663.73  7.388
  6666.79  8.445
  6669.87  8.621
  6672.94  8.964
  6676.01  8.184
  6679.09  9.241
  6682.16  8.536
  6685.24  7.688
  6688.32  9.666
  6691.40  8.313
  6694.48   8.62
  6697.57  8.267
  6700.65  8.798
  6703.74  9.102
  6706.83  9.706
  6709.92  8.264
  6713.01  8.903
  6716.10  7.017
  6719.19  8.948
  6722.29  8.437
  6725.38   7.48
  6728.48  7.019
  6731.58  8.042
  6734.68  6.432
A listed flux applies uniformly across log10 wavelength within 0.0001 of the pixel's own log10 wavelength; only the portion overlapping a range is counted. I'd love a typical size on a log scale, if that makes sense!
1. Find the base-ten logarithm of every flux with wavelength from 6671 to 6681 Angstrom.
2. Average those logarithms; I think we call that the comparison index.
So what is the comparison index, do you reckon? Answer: 0.944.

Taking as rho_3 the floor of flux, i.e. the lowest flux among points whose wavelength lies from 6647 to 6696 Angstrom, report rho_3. 7.207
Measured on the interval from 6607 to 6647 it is 7.172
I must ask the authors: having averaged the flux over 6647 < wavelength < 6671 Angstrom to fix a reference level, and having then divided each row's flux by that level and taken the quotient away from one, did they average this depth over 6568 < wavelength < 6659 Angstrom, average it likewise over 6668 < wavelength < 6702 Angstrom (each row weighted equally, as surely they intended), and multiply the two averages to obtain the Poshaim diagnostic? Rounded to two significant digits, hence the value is 0.0022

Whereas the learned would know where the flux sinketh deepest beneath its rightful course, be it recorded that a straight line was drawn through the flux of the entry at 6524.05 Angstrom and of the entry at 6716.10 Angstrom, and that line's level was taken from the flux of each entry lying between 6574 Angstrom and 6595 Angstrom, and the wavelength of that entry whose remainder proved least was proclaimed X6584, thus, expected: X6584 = 6593.52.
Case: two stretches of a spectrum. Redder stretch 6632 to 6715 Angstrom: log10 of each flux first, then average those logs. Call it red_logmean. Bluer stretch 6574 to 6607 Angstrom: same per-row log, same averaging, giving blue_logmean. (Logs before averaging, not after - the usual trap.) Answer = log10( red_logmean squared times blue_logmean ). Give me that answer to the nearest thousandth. -0.094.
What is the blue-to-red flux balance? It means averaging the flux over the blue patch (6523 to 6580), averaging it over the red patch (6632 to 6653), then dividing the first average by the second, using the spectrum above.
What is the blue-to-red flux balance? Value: 1.11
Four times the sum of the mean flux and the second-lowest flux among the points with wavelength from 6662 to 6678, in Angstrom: 66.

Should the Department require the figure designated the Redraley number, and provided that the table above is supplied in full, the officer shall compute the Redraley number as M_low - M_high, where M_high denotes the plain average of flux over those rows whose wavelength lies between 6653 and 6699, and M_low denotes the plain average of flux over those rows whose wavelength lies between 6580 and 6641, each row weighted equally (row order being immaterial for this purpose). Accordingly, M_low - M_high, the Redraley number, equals 0.31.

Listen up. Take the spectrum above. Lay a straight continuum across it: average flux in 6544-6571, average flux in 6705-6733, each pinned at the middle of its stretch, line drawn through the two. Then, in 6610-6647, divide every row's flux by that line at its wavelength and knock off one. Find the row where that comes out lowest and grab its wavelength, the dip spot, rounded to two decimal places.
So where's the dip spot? 6636.16 Angstrom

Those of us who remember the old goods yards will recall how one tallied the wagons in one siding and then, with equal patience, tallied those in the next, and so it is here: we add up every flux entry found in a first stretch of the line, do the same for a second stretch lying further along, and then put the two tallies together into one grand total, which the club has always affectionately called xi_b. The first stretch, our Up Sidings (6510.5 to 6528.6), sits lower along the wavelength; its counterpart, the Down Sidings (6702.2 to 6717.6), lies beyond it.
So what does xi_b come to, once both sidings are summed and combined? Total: 100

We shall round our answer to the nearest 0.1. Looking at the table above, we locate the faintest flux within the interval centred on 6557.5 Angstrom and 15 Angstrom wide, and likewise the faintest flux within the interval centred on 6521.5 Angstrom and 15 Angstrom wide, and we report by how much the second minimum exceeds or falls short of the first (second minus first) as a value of 1.5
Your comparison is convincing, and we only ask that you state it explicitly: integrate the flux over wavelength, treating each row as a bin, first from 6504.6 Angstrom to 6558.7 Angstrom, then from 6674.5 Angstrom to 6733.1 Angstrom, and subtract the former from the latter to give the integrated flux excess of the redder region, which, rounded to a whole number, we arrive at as -7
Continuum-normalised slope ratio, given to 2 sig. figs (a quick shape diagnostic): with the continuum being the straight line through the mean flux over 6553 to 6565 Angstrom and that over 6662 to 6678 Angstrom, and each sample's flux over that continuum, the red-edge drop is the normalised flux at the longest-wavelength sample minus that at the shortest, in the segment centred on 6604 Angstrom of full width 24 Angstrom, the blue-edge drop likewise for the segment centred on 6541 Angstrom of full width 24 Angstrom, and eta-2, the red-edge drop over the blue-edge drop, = -1.6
